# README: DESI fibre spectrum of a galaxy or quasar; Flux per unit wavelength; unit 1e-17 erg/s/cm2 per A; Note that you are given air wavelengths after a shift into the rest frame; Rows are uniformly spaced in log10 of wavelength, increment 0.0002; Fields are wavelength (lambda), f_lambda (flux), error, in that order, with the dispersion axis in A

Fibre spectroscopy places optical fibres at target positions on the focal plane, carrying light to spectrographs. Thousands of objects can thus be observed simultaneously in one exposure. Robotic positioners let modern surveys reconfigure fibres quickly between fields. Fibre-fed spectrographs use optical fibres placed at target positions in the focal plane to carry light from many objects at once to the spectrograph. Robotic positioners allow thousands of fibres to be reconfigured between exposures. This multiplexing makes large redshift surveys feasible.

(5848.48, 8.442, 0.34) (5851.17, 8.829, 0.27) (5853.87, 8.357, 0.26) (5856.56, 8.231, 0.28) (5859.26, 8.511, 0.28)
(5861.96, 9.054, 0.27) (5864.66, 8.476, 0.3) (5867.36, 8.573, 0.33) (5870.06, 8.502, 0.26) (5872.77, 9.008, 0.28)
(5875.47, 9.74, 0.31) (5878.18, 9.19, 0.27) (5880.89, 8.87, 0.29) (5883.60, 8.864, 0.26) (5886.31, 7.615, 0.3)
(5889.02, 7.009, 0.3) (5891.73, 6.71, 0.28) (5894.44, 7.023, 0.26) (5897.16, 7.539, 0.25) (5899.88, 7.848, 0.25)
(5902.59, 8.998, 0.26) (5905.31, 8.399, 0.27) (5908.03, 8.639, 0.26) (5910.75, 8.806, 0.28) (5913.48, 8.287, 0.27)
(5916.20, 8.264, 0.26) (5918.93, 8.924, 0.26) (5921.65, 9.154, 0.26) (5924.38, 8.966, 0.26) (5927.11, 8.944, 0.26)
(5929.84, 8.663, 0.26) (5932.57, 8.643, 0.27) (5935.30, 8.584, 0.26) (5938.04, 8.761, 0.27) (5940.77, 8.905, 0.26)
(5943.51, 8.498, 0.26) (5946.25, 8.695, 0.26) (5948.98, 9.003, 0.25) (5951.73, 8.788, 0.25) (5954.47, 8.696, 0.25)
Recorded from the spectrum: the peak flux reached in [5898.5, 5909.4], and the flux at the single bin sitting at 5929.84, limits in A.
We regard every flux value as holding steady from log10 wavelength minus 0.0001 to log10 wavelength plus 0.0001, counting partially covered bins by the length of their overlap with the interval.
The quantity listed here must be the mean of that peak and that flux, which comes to 8.83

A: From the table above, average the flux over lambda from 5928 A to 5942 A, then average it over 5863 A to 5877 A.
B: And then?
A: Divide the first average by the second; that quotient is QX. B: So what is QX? 0.98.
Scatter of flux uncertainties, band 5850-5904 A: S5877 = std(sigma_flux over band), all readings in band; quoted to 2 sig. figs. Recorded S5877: 0.021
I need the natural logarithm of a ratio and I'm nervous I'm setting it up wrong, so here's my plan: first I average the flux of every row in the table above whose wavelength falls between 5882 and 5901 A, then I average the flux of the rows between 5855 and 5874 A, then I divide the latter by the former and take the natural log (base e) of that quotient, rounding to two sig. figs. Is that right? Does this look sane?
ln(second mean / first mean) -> 0.14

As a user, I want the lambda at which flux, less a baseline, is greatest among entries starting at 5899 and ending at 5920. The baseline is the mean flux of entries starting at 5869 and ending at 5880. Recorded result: 5902.59 A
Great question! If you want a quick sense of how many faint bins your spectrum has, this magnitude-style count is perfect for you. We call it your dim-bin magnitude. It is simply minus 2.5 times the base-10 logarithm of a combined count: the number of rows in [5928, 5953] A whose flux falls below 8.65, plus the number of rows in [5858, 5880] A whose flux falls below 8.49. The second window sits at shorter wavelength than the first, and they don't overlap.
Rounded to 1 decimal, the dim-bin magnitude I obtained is -1.5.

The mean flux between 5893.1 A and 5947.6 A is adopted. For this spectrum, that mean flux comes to 8.5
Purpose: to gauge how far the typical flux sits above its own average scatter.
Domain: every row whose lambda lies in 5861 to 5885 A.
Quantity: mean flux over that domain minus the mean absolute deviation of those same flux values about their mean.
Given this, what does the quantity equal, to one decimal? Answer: 8.6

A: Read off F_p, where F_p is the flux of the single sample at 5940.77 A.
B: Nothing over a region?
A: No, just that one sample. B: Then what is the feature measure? 8.905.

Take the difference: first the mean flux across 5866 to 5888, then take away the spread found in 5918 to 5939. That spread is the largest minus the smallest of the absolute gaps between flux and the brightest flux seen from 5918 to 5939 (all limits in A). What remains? 8.2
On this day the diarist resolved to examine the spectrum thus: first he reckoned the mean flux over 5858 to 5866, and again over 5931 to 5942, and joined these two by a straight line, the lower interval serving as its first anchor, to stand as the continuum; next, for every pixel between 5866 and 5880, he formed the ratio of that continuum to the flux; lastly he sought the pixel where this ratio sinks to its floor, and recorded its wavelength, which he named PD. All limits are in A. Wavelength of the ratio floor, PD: 5875.47 A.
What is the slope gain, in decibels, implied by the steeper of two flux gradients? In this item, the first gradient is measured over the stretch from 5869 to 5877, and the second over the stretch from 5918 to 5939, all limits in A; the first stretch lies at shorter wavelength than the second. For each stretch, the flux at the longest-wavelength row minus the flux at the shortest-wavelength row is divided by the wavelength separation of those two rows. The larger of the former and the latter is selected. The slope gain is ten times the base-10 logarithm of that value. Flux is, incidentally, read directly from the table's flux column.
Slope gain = -6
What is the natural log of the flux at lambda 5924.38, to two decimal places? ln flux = 2.19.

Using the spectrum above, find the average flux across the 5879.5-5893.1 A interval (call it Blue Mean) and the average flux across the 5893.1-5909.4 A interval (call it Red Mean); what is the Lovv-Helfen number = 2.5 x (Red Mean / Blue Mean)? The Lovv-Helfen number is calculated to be 2.58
